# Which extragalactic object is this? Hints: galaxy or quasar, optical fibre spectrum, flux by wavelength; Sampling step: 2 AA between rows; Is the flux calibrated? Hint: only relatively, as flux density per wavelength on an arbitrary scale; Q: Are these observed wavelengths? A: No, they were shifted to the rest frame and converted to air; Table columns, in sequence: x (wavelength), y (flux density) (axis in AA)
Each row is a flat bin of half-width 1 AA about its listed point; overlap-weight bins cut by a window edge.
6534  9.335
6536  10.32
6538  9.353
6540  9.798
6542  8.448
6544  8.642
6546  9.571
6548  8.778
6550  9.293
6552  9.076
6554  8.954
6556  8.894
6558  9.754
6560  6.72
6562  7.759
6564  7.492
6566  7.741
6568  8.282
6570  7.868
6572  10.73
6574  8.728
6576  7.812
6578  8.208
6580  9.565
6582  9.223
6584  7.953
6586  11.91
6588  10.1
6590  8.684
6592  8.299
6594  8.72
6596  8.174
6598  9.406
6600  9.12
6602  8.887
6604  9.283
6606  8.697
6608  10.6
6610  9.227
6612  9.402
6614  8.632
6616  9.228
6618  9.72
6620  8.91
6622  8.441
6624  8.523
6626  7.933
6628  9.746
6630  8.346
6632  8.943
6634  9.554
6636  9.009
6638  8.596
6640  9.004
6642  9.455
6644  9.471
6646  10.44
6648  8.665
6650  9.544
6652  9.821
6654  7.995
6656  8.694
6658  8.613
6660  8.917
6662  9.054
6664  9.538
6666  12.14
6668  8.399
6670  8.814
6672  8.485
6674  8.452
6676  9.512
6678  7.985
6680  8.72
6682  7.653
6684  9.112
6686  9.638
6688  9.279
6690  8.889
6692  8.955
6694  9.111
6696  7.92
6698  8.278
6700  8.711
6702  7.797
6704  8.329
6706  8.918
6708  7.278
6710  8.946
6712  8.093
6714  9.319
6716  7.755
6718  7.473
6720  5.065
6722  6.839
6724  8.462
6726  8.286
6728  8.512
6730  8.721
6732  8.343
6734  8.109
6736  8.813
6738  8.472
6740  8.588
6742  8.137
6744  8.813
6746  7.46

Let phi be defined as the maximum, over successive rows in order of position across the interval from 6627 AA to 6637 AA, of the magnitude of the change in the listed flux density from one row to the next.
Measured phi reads 1.4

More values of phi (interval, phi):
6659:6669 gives 3.7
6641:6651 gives 1.8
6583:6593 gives 4.0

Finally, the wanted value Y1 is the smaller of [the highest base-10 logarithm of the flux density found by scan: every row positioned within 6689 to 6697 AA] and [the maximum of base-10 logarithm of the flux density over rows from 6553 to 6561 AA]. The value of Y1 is 0.960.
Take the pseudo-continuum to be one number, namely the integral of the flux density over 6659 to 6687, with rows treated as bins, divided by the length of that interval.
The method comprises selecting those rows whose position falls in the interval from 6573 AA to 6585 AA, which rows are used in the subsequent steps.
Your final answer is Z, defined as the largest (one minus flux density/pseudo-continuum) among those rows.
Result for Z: 0.135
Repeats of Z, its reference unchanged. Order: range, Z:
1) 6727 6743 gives 0.102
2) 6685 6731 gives 0.439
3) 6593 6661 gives 0.121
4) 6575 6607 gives 0.135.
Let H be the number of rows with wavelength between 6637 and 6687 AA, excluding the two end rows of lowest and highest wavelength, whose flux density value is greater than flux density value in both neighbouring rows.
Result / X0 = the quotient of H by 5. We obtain 1.40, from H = 7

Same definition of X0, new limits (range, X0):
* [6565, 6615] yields 1.80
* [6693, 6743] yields 1.60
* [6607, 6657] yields 1.40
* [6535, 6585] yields 1.60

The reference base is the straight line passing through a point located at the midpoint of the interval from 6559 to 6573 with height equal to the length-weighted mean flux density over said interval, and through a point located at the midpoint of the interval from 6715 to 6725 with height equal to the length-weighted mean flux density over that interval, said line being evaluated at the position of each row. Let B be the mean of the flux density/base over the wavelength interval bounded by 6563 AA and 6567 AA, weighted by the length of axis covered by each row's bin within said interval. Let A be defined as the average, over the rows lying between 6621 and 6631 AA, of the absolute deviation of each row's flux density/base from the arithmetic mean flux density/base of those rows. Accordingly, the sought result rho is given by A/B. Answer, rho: 0.064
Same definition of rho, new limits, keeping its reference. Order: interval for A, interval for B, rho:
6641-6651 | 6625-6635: 0.045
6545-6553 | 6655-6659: 0.026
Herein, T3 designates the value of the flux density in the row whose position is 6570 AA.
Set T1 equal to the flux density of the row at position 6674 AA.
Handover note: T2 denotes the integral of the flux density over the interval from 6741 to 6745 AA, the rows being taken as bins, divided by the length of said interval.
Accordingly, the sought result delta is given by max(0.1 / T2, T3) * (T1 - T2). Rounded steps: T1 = 8.452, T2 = 8.5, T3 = 7.868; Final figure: 0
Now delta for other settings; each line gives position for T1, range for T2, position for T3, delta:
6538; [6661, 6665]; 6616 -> 1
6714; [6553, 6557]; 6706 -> 4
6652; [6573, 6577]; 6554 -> 14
